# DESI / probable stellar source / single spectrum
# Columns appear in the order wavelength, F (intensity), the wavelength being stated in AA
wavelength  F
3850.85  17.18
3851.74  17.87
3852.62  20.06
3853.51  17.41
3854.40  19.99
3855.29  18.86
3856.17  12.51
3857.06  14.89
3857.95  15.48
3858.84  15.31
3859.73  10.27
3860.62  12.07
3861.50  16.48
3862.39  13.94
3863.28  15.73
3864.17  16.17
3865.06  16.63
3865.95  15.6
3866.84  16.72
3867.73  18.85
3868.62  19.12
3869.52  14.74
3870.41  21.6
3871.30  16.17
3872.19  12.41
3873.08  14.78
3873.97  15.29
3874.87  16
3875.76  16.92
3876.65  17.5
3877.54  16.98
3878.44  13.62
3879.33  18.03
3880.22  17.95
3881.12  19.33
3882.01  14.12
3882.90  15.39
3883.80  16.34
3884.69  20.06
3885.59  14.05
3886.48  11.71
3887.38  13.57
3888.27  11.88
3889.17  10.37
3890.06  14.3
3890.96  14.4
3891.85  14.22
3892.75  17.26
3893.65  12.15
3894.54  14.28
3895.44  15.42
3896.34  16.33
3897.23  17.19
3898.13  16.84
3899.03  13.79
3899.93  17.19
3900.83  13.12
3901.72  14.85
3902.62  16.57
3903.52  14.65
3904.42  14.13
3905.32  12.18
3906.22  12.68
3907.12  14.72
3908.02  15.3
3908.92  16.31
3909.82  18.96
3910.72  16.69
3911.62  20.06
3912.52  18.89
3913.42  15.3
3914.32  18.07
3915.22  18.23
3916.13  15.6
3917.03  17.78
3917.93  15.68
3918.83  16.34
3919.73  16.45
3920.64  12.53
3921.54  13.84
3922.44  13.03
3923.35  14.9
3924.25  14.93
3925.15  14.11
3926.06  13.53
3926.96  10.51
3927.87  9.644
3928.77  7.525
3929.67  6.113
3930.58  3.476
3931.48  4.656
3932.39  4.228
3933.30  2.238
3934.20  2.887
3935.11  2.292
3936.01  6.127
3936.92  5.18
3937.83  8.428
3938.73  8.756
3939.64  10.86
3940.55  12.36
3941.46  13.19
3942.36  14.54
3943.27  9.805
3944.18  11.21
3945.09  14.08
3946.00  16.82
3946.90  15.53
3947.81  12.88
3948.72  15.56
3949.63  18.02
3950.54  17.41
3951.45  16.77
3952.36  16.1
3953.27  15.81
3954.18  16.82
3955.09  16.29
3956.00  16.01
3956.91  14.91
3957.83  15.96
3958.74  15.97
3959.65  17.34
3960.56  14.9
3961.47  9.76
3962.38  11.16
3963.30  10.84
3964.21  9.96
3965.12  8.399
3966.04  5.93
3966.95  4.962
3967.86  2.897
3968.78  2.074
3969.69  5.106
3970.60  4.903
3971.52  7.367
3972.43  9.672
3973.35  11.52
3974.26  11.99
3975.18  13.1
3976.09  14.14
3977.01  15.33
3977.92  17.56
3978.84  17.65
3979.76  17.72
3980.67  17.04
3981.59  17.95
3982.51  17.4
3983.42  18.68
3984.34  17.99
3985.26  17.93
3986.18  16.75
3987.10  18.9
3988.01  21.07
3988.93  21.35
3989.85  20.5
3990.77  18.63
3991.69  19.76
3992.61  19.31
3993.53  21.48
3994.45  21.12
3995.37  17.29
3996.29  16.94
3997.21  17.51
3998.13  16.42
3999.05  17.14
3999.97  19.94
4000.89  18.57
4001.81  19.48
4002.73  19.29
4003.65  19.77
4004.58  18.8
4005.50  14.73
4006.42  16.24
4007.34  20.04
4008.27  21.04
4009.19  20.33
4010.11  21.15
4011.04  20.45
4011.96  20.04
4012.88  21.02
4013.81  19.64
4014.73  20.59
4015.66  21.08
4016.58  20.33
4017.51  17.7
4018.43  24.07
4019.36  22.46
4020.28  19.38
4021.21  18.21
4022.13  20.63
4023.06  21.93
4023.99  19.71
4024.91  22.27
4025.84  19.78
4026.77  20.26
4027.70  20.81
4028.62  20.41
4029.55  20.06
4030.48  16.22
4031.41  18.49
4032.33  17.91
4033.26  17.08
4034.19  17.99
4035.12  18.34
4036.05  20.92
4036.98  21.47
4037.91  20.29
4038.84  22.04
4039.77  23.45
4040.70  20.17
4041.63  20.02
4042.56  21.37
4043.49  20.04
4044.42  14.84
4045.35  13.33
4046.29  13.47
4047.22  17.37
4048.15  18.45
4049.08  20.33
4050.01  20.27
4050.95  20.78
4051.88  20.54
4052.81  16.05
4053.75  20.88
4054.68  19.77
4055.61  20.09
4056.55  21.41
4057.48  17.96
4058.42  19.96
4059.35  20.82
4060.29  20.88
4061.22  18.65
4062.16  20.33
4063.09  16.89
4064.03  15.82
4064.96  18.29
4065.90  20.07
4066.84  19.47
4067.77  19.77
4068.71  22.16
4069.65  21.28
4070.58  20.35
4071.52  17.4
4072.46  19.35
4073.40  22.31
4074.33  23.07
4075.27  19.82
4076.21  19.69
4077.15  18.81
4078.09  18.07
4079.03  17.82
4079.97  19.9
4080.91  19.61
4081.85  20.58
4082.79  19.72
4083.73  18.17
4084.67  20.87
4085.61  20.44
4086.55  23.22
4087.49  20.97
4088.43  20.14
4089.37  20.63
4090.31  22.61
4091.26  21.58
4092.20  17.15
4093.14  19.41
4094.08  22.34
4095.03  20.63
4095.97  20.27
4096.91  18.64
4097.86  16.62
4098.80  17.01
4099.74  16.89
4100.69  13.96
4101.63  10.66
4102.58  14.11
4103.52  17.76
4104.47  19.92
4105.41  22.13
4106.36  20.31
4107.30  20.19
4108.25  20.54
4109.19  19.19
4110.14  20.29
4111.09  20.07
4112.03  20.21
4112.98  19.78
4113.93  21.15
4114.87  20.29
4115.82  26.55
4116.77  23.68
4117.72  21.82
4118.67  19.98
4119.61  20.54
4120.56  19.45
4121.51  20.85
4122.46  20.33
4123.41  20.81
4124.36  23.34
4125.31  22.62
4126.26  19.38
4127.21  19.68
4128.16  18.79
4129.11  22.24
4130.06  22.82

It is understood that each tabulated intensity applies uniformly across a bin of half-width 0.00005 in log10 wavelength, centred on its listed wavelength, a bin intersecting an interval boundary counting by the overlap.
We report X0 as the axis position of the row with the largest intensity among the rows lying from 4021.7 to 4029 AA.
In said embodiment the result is 4024.91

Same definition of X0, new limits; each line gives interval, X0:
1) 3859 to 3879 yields 3870.41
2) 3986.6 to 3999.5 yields 3993.53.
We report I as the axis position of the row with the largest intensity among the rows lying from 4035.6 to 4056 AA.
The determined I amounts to 4039.77 AA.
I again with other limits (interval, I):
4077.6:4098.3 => 4086.55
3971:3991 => 3988.93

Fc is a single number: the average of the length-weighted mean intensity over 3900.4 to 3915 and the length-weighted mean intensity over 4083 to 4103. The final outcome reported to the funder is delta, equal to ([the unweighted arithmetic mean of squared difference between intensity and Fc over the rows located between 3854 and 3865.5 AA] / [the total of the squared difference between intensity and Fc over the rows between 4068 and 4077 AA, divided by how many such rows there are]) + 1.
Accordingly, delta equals 1.8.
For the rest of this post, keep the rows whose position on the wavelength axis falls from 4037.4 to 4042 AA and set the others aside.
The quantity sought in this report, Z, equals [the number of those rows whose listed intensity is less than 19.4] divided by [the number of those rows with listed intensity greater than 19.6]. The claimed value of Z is 0.0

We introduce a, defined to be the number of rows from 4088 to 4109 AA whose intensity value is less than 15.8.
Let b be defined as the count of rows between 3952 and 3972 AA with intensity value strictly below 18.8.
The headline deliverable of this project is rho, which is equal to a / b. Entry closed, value 0.14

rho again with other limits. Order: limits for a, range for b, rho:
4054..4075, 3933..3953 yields 0.00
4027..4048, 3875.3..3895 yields 0.15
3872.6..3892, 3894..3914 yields 0.68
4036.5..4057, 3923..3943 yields 0.14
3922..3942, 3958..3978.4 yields 1.00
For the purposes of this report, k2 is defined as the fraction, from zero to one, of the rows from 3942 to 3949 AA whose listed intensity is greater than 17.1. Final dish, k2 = 0.0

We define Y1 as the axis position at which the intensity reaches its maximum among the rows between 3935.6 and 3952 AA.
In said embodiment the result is 3949.63 AA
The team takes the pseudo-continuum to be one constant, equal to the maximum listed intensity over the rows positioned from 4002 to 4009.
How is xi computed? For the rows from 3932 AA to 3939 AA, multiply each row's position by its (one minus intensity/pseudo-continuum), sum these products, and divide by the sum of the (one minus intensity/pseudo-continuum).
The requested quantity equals 3935.3 AA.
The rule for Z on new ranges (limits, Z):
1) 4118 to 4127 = 0.1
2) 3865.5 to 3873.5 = 8.0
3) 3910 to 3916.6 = 6.0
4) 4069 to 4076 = 0.4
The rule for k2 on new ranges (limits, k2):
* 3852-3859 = 0.5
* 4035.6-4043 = 1.0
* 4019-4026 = 1.0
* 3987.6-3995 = 1.0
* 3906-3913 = 0.4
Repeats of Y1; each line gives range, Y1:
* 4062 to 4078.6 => 4074.33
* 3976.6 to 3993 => 3988.93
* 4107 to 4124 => 4115.82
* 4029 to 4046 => 4039.77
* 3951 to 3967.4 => 3959.65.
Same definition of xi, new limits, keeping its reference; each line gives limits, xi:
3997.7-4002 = 3999.5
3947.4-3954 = 3950.3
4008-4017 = 4012.9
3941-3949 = 3944.8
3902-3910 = 3905.9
